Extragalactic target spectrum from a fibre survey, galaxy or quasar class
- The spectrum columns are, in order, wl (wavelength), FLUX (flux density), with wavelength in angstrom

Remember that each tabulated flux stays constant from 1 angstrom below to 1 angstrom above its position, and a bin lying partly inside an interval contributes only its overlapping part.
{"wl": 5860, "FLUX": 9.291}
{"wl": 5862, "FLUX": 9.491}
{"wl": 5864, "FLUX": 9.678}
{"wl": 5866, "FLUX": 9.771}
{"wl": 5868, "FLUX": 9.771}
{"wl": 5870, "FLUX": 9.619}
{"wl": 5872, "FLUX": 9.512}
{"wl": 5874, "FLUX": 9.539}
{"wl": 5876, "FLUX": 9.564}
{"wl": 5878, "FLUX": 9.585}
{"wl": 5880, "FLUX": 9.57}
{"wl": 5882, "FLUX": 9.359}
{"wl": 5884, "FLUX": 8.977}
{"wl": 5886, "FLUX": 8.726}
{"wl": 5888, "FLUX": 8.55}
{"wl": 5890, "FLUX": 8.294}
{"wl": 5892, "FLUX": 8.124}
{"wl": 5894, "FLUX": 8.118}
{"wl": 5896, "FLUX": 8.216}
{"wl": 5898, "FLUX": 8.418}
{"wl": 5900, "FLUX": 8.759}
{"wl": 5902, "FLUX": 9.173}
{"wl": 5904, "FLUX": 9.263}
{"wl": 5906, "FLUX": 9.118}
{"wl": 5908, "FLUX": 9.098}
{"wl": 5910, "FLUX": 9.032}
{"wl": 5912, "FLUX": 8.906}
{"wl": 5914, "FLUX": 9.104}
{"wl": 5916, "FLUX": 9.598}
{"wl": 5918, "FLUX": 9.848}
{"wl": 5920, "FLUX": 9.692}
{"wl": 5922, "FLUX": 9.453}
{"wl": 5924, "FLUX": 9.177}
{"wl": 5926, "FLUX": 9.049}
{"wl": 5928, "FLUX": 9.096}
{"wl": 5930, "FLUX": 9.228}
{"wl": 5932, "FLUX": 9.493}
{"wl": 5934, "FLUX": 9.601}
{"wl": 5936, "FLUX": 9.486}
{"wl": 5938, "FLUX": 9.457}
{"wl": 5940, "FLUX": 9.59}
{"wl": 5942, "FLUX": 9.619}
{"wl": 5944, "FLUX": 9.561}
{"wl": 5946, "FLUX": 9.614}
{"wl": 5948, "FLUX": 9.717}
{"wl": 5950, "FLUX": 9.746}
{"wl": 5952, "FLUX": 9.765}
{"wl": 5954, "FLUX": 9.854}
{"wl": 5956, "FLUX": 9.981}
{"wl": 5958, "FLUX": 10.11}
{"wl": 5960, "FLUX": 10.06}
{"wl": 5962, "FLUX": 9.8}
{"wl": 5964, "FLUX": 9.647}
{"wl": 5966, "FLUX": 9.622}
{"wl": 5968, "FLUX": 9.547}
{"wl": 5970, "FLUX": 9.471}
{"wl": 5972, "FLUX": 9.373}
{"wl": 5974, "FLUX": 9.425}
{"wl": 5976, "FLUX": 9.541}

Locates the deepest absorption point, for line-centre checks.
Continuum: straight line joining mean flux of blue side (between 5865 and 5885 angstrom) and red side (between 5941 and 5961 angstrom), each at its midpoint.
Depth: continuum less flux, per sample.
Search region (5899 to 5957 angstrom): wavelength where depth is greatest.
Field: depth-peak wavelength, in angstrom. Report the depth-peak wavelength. 5900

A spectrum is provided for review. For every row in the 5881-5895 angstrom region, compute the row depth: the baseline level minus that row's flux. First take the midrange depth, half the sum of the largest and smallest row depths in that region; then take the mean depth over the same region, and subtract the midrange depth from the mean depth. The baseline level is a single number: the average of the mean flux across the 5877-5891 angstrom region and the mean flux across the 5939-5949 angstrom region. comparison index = 0.15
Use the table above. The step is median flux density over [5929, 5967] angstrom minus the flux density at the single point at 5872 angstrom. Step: 0.11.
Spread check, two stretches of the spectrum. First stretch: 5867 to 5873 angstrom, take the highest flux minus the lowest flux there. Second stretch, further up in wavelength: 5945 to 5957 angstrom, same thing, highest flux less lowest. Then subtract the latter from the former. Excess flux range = -0.1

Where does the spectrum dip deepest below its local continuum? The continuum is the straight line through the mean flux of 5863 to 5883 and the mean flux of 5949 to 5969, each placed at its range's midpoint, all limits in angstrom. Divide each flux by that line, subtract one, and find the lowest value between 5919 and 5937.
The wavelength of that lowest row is 5926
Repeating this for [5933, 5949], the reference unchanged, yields 5938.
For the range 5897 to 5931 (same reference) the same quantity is 5898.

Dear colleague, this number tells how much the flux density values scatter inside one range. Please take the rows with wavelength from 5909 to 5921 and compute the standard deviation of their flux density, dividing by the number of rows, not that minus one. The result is 0.36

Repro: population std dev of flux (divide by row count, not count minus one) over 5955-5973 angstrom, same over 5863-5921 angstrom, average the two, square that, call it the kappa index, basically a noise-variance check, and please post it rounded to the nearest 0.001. 0.153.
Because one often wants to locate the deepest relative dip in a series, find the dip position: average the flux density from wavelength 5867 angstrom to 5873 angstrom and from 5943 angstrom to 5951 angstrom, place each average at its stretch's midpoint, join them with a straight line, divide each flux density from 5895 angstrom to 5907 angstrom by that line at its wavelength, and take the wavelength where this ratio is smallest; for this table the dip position 5896 angstrom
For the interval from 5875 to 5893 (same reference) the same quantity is 5892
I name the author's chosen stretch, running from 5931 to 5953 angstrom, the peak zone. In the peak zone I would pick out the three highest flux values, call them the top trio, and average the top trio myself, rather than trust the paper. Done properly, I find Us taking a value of 9.74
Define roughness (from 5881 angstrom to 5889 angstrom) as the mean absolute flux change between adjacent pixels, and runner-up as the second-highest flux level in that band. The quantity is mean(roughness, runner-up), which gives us 4.62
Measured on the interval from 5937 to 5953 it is 4.90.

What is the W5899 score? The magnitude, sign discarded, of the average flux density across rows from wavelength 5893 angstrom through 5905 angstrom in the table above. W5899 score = 8.66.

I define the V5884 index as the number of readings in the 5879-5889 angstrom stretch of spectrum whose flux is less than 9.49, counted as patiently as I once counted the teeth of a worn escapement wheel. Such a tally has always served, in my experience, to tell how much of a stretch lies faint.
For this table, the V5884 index 4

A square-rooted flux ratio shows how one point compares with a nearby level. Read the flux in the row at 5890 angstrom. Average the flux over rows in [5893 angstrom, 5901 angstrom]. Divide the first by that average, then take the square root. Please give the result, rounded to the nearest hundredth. 0.99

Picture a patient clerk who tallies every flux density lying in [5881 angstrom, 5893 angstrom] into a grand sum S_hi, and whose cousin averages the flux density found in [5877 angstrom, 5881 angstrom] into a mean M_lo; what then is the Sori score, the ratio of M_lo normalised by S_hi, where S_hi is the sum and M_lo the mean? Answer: 0.18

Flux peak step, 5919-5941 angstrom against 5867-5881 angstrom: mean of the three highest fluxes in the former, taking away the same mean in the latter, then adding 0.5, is 0.47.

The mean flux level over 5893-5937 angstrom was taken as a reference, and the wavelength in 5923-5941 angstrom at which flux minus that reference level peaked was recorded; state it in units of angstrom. 5934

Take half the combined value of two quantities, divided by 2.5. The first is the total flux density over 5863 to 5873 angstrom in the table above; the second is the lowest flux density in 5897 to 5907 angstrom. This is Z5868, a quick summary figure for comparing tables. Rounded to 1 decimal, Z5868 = 11.4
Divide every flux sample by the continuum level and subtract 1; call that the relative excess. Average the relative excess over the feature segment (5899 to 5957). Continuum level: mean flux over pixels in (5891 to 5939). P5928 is 0.034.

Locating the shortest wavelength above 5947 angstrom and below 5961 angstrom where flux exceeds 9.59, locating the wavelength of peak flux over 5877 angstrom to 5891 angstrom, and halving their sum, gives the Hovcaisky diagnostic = 5913 angstrom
